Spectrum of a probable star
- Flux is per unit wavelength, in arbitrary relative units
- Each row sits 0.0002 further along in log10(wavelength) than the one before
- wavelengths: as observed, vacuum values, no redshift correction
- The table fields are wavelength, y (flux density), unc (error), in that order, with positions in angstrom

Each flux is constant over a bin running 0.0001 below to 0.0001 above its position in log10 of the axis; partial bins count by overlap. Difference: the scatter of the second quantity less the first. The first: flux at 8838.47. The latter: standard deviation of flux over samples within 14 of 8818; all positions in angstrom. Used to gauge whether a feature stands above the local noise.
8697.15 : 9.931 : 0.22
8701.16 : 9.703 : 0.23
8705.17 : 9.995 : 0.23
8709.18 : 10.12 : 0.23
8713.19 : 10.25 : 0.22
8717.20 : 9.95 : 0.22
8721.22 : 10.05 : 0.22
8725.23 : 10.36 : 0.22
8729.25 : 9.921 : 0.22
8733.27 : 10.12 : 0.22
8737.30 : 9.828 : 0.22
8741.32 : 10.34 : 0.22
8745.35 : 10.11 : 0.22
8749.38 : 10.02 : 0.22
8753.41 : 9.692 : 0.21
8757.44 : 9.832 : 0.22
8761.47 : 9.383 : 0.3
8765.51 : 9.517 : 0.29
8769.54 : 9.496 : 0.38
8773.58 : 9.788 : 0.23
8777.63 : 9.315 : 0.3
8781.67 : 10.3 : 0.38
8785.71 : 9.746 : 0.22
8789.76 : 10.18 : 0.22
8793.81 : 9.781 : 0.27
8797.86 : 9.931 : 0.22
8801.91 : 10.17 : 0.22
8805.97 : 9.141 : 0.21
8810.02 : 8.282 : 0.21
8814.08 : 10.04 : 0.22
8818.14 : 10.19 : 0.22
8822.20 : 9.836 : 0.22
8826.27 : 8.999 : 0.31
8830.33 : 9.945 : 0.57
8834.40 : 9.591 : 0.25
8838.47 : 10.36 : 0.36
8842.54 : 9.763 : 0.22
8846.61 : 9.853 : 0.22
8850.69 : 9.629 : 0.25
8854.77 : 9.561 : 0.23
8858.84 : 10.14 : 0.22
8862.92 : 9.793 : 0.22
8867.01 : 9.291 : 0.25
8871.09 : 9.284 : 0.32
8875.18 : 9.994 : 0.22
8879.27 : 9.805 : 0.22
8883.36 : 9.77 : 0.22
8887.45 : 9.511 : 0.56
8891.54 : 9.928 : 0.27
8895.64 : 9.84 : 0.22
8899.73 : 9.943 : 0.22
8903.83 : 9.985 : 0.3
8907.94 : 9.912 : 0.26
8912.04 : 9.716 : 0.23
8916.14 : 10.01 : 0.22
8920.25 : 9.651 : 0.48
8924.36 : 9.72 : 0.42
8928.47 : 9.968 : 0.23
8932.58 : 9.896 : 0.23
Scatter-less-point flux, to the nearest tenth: -9.7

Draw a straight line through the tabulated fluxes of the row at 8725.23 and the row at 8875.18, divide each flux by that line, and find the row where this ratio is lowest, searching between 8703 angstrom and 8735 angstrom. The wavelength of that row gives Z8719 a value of 8729.25 angstrom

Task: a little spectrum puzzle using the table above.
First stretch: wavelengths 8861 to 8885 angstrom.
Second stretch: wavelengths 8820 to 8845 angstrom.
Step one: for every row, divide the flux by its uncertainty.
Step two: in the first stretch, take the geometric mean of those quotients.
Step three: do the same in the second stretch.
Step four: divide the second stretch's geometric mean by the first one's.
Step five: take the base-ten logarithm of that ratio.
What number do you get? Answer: -0.098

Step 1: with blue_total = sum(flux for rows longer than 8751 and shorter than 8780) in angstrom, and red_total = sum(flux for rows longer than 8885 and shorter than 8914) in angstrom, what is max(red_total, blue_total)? 68.8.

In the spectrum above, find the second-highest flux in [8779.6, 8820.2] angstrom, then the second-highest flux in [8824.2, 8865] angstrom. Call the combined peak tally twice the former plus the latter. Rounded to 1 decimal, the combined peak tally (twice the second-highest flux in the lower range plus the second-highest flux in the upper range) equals 30.5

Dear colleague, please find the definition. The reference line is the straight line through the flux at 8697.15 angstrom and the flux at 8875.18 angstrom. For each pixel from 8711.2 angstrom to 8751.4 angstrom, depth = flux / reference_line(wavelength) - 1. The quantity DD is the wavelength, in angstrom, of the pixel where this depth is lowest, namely 8737.30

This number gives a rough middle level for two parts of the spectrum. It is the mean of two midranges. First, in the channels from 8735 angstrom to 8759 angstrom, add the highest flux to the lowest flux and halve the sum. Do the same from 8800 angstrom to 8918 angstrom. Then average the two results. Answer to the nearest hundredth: 9.67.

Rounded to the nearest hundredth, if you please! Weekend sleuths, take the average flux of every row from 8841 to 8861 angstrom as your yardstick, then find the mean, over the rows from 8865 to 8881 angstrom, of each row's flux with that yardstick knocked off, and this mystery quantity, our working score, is -0.20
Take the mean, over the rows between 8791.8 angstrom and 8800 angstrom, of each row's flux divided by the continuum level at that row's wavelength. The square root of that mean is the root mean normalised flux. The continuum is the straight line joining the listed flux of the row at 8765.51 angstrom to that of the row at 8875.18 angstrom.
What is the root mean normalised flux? 1.011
